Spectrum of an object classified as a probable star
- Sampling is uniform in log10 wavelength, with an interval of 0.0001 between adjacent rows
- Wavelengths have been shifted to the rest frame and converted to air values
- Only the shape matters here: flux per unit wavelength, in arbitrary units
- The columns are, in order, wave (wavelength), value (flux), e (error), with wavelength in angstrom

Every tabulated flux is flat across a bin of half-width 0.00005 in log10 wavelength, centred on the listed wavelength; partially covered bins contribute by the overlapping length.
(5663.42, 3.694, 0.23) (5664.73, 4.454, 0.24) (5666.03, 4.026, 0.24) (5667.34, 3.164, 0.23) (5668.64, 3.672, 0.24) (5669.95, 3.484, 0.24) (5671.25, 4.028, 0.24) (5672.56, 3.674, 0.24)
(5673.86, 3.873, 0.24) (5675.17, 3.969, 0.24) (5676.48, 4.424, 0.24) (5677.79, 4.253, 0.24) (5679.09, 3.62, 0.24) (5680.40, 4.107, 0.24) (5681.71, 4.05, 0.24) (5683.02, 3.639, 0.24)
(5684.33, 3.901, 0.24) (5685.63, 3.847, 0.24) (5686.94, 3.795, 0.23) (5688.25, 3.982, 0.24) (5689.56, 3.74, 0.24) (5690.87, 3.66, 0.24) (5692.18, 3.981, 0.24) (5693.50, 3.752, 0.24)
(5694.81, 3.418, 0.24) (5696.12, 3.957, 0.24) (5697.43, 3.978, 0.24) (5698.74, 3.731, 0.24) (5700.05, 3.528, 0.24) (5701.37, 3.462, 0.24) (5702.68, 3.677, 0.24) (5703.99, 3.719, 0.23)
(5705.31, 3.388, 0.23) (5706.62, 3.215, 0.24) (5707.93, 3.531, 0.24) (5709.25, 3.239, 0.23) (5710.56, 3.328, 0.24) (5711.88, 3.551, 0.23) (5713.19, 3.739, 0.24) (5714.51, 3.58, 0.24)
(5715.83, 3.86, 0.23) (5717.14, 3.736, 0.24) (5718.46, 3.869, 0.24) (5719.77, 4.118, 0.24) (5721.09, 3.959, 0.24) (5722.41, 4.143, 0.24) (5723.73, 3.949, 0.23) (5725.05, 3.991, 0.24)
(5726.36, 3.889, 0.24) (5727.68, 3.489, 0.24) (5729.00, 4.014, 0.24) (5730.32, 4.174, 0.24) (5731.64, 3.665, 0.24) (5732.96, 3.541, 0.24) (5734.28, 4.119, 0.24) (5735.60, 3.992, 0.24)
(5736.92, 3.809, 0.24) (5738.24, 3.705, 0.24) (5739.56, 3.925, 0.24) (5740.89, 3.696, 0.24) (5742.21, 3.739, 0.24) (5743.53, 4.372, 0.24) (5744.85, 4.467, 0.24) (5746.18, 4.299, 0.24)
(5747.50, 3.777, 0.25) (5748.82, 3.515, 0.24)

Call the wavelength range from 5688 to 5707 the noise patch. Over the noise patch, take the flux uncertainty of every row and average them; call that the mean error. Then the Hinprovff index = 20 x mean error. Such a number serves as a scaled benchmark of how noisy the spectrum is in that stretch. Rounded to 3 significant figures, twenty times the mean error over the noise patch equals 4.77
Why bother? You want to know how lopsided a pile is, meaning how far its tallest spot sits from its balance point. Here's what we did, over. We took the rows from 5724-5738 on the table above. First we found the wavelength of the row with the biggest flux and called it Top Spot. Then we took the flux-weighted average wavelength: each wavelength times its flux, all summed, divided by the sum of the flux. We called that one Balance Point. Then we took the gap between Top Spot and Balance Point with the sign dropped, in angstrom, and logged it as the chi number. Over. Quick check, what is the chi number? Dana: 0.7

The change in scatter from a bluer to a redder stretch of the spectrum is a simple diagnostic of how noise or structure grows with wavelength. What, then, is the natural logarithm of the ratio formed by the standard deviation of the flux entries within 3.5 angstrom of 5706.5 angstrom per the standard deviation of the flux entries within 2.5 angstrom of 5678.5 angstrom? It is -0.5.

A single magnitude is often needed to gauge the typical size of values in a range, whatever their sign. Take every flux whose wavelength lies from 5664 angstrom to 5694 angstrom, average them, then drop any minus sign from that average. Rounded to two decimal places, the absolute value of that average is 3.87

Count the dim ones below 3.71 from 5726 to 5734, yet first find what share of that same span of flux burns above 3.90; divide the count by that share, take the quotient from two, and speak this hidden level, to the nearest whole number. -7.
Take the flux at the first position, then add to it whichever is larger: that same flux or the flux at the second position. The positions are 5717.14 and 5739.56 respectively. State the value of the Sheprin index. 7.66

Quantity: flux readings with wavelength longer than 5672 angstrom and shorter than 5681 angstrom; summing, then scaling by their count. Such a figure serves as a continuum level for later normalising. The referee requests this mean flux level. 3.99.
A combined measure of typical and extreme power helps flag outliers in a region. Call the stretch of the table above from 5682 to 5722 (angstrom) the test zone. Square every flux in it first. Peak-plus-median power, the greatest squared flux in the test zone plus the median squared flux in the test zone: 30.9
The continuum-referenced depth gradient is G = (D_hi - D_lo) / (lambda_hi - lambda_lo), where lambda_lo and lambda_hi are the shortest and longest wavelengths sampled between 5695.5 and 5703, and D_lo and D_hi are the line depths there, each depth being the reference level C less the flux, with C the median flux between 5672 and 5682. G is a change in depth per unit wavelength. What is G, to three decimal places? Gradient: 0.043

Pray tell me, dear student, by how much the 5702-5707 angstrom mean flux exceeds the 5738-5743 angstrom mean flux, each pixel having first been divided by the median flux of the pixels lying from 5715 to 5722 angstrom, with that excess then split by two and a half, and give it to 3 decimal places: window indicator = -0.028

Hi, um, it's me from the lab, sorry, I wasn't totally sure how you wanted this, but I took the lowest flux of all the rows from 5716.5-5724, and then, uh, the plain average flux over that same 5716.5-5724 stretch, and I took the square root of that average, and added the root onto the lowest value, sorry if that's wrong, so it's 5.7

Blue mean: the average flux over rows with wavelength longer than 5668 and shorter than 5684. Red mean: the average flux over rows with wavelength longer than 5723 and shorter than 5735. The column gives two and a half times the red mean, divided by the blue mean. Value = 2.48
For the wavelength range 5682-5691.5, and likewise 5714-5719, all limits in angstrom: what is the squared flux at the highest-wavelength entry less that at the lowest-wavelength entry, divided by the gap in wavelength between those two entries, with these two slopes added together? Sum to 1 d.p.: 0.6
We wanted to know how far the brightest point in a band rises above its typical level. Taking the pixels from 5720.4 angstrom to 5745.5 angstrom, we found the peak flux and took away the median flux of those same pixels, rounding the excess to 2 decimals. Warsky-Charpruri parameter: 0.52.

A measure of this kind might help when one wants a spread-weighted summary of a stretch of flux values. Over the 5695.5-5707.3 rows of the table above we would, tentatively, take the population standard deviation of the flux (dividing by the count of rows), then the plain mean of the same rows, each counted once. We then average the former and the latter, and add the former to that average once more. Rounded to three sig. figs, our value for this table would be 2.17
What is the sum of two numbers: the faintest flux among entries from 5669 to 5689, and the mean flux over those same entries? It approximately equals 7.4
